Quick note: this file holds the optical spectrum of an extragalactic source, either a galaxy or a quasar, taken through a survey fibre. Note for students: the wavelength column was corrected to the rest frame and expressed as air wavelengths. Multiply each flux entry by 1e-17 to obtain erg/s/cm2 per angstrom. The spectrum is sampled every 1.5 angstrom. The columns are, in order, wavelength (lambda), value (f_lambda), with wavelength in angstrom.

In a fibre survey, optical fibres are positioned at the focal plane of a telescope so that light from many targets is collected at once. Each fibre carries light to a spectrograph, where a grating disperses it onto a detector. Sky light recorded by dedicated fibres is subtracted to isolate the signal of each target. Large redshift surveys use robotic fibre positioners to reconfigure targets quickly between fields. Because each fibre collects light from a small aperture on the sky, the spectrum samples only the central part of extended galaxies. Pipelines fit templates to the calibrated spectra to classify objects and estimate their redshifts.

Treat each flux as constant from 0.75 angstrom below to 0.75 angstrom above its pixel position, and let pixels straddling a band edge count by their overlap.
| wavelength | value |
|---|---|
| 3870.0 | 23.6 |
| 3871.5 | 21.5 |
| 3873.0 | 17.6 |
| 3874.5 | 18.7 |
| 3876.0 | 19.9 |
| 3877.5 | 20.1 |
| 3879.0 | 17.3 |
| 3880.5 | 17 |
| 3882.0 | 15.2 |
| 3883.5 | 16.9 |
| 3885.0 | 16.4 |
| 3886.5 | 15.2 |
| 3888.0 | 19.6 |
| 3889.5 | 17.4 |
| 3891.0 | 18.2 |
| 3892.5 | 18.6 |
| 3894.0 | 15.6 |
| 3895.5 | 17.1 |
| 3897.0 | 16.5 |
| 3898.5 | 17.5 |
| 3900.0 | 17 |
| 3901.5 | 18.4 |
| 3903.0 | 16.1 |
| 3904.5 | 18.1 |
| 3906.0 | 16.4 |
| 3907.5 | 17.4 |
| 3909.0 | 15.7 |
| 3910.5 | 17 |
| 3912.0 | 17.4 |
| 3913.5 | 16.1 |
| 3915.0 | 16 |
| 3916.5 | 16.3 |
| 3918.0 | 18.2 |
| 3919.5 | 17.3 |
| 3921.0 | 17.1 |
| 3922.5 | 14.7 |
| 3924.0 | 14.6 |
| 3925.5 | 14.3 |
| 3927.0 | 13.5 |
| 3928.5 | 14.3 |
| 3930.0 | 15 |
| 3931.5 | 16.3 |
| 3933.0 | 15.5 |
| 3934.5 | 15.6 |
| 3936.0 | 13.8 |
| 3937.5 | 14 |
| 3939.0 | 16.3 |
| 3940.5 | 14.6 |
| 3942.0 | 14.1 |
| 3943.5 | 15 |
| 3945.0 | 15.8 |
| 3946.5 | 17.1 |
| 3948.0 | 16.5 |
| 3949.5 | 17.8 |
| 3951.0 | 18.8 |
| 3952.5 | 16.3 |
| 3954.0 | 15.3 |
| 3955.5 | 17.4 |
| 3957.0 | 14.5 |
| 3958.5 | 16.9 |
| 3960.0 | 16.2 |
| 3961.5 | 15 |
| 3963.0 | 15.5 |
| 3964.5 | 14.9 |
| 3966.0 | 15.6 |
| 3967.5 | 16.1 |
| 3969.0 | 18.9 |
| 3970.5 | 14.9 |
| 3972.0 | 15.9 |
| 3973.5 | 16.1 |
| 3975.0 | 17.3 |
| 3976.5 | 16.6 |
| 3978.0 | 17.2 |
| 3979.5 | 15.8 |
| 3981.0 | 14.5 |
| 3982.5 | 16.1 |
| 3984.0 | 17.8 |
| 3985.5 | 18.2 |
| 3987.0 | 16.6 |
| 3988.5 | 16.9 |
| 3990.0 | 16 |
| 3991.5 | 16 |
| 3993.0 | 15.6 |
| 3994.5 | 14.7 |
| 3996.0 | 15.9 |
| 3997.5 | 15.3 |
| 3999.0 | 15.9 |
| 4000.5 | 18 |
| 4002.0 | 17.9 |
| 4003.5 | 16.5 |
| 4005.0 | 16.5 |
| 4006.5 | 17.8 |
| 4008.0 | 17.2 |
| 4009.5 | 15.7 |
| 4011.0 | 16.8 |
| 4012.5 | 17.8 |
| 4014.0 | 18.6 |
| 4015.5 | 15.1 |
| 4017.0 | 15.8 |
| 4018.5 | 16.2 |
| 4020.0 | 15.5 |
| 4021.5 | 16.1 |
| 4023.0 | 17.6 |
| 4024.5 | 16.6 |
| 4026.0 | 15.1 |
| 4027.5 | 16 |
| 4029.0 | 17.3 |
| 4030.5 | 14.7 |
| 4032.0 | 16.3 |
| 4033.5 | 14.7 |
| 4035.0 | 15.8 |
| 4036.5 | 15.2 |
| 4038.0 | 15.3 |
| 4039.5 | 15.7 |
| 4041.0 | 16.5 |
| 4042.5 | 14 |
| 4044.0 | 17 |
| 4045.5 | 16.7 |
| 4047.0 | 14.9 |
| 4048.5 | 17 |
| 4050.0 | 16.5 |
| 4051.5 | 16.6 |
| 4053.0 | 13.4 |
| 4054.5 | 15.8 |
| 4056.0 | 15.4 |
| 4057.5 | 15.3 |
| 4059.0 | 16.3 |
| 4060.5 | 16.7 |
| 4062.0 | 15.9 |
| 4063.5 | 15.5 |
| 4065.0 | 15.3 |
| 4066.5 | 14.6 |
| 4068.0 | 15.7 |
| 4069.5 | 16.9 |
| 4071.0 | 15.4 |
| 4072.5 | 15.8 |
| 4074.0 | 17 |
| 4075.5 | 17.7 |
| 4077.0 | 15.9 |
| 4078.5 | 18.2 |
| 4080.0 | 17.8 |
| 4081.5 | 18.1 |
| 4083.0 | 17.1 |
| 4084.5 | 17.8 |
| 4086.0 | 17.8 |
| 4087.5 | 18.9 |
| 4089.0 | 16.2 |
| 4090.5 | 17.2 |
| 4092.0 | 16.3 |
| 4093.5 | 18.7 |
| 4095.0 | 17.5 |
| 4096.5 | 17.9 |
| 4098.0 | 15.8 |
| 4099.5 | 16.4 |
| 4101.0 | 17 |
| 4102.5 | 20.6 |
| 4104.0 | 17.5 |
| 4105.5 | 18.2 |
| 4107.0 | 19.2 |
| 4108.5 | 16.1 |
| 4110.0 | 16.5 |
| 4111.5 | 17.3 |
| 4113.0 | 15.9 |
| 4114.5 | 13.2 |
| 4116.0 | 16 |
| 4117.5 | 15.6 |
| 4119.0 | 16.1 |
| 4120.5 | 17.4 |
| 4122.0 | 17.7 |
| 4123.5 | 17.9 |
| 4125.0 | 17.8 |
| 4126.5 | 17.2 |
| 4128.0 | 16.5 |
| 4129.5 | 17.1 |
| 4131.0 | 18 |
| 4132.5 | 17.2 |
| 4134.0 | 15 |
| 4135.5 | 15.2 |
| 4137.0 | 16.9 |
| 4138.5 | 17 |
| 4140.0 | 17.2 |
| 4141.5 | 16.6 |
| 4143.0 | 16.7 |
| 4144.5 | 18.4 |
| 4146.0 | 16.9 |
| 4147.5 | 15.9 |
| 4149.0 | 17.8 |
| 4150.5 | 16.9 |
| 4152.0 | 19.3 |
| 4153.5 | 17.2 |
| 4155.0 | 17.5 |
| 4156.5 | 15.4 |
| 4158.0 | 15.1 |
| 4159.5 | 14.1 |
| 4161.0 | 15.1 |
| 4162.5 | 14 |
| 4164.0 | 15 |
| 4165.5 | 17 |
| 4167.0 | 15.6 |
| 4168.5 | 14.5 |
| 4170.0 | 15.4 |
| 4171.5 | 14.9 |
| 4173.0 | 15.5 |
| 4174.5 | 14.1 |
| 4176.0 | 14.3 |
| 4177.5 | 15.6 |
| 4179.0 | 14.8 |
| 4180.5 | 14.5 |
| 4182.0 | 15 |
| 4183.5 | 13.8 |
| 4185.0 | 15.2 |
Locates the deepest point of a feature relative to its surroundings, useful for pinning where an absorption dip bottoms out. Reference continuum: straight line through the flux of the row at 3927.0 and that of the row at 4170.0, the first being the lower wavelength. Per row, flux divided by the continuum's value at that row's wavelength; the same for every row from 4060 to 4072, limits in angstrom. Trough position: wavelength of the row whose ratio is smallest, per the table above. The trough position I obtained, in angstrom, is 4066.5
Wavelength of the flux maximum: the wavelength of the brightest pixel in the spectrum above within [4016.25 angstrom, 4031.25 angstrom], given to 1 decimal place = 4023.0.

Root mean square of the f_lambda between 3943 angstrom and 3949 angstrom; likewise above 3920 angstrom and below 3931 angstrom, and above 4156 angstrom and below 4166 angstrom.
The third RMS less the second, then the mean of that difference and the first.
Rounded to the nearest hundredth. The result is 8.21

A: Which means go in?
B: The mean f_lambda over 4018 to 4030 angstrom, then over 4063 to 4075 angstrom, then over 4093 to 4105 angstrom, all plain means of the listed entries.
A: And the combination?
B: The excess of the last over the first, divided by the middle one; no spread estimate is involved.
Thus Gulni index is 0.09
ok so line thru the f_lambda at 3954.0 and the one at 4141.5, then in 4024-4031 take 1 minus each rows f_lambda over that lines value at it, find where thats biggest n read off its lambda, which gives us 4030.5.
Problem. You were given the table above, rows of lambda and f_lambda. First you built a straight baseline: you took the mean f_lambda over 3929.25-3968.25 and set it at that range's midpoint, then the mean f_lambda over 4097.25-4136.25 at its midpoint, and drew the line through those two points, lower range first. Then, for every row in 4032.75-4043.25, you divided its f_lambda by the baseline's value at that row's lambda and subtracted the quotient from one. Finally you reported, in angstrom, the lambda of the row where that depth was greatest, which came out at 4042.5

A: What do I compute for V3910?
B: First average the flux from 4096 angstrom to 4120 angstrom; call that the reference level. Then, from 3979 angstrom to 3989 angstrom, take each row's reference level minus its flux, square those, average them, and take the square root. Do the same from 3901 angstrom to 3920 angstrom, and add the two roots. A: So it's 2.1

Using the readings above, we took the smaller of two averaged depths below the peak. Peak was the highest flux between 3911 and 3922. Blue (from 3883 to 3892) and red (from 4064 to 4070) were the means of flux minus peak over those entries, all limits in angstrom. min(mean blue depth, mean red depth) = -2.6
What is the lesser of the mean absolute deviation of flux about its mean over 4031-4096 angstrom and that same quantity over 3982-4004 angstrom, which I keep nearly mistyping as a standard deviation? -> 0.86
